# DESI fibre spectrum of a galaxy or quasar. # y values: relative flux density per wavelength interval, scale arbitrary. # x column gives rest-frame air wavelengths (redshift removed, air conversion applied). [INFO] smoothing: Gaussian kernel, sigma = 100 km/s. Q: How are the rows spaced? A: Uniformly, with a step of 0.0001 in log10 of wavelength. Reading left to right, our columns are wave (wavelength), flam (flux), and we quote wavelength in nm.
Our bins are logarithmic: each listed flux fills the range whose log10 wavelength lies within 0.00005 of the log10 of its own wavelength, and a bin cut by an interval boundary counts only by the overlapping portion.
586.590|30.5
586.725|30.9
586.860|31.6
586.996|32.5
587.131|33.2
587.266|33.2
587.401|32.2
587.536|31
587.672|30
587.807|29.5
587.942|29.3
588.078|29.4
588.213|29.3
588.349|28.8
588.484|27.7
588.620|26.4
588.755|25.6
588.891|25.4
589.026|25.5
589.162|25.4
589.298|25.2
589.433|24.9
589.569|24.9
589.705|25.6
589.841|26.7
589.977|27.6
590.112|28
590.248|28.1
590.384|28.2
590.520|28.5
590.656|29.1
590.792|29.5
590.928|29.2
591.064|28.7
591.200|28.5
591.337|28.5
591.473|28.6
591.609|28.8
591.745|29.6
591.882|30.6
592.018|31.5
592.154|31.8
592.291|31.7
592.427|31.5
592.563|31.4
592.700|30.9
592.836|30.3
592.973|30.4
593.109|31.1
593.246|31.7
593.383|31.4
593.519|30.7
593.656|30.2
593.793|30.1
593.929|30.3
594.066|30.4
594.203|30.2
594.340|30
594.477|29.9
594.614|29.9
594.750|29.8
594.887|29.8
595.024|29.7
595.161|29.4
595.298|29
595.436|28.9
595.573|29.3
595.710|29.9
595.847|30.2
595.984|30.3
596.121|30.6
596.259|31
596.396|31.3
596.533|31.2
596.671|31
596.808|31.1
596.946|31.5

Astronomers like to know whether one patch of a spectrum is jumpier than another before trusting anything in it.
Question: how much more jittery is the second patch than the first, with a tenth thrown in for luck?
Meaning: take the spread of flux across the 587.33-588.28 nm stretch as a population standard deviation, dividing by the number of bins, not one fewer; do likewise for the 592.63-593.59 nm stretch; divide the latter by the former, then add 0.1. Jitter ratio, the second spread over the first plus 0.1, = 0.56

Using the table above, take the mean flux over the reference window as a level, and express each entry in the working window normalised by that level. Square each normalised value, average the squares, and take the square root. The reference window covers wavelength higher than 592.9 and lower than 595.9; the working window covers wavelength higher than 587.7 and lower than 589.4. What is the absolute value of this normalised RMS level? 0.91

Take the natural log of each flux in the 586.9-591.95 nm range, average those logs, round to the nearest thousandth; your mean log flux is 3.346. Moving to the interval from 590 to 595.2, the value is 3.399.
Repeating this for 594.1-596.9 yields 3.405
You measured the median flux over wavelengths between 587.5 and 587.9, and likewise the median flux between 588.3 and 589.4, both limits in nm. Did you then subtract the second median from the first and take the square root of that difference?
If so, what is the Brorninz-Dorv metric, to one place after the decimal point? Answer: 2.1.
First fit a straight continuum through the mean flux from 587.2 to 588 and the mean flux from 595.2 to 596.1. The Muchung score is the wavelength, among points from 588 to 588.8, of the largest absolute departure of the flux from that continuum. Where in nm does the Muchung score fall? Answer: 588.755 nm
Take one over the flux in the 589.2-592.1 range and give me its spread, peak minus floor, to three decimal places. 0.008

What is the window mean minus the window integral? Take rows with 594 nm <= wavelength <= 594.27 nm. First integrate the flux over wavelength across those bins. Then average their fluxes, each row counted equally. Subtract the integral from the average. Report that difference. 22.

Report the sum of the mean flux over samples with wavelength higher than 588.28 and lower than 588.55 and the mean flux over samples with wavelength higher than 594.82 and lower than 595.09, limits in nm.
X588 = 58.0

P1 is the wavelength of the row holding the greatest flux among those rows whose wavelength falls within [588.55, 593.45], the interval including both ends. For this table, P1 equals 592.154 nm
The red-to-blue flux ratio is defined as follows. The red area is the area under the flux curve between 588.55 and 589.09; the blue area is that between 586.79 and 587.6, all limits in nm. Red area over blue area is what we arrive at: 0.53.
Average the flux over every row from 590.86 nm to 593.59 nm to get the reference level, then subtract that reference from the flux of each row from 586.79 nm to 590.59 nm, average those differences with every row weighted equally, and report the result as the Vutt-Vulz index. -2.0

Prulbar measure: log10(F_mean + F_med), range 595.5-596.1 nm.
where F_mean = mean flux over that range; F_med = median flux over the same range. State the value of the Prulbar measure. 1.78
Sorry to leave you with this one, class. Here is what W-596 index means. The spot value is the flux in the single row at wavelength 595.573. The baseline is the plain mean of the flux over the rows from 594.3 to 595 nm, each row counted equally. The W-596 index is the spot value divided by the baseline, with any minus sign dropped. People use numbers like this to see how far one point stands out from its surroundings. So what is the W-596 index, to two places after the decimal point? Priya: 0.98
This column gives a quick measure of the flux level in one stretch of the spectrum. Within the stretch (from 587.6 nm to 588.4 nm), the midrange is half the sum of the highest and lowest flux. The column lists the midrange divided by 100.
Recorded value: 0.294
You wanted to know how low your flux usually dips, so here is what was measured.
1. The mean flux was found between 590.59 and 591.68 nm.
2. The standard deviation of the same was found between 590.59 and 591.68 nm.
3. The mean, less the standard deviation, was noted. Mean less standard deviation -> 28.5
